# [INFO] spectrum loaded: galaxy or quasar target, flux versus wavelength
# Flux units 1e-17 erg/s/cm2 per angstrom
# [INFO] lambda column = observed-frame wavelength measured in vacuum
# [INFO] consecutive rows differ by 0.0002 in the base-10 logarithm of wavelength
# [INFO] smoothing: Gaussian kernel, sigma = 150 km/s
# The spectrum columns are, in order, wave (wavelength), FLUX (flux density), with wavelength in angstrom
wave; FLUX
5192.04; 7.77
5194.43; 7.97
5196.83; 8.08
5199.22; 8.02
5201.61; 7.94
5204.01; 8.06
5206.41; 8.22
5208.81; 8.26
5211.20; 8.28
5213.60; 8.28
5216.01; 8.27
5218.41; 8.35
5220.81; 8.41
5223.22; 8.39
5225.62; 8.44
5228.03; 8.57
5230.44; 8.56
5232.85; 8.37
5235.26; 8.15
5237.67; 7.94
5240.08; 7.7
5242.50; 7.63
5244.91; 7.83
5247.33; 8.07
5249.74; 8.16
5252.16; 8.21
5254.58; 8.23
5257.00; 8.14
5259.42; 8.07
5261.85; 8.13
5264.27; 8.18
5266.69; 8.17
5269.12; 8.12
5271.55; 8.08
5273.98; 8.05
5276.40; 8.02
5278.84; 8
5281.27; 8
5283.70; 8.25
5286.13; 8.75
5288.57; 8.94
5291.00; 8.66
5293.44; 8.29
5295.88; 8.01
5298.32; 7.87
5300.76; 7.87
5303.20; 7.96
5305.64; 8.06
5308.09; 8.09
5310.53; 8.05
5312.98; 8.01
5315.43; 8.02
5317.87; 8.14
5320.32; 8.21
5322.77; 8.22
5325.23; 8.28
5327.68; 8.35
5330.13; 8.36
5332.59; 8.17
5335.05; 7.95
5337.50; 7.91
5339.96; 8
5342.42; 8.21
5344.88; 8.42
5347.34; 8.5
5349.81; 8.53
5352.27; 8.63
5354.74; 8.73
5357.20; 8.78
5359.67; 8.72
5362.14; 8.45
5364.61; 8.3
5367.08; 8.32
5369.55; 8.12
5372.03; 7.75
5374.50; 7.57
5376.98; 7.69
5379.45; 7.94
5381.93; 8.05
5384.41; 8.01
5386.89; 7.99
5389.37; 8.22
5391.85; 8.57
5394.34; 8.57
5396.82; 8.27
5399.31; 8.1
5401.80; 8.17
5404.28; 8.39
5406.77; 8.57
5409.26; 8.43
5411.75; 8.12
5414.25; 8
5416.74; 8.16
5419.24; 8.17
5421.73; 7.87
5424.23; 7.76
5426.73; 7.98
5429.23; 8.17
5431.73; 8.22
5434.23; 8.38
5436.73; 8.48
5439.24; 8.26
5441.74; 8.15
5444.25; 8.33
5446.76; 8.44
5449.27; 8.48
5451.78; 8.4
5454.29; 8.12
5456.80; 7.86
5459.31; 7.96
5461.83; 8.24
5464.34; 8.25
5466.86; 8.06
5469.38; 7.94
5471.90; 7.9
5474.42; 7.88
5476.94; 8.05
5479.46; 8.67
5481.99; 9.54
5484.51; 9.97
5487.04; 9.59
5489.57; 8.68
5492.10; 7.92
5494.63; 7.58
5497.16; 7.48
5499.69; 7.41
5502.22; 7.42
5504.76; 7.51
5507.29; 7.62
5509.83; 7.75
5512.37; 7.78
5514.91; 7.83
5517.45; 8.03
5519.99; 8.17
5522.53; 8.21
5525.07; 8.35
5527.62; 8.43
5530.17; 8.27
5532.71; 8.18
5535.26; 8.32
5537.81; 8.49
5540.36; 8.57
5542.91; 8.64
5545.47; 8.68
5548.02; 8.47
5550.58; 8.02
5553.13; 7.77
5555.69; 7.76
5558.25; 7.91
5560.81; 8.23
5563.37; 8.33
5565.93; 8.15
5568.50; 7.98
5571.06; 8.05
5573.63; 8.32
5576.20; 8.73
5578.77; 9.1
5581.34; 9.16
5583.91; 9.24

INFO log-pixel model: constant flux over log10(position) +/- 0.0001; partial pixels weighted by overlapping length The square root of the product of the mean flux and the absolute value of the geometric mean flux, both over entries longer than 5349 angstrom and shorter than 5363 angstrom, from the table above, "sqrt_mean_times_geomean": 8.6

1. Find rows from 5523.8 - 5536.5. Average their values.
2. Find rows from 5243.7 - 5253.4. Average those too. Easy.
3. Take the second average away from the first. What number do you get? 0.24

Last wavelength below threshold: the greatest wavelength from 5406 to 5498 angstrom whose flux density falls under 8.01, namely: 5497.16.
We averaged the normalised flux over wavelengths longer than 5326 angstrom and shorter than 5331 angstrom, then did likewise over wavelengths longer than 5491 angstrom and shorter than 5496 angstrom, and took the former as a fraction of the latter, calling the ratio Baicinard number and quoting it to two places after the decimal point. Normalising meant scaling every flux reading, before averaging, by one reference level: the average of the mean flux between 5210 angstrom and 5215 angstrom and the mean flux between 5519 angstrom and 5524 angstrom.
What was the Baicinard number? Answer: 1.08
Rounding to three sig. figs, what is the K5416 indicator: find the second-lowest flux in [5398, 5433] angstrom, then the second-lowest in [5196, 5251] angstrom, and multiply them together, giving 60.6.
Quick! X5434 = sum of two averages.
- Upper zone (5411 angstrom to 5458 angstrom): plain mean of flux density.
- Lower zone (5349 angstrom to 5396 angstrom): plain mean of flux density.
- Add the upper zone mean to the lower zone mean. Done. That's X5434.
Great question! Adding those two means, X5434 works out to 16.4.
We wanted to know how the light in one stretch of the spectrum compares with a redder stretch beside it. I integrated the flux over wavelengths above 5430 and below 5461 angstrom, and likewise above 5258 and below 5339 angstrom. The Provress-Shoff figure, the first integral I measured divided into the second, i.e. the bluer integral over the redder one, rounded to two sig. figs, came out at 2.6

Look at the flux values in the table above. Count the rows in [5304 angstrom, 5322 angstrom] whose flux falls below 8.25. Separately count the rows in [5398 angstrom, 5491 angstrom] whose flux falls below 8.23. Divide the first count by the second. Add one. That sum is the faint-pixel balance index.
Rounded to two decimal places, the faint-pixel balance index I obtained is 1.35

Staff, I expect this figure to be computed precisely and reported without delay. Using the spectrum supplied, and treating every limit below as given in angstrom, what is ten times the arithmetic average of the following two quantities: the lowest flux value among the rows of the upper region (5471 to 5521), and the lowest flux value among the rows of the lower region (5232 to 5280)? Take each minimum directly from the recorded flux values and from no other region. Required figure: 75.2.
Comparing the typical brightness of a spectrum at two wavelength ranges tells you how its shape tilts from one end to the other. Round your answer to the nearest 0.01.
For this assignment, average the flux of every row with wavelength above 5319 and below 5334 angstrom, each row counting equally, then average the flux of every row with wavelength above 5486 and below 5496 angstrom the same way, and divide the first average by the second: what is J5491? 0.98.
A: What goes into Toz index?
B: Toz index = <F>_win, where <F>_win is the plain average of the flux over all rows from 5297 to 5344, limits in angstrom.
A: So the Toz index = 8.09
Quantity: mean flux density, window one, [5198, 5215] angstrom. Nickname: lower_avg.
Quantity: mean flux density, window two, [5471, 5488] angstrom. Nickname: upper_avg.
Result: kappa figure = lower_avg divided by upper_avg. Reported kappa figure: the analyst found 0.93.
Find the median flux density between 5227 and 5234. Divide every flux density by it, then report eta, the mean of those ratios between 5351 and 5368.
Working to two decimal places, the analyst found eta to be 1.00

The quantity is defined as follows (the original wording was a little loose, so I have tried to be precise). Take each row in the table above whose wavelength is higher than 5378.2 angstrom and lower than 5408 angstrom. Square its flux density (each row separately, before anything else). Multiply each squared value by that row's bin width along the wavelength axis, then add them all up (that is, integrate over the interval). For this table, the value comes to 2024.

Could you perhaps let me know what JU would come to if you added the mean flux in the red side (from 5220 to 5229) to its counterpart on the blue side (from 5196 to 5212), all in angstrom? 16.6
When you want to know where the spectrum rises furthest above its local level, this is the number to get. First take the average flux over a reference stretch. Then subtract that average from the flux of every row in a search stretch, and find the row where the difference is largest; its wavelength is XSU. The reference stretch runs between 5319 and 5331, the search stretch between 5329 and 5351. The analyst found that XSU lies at 5349.81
